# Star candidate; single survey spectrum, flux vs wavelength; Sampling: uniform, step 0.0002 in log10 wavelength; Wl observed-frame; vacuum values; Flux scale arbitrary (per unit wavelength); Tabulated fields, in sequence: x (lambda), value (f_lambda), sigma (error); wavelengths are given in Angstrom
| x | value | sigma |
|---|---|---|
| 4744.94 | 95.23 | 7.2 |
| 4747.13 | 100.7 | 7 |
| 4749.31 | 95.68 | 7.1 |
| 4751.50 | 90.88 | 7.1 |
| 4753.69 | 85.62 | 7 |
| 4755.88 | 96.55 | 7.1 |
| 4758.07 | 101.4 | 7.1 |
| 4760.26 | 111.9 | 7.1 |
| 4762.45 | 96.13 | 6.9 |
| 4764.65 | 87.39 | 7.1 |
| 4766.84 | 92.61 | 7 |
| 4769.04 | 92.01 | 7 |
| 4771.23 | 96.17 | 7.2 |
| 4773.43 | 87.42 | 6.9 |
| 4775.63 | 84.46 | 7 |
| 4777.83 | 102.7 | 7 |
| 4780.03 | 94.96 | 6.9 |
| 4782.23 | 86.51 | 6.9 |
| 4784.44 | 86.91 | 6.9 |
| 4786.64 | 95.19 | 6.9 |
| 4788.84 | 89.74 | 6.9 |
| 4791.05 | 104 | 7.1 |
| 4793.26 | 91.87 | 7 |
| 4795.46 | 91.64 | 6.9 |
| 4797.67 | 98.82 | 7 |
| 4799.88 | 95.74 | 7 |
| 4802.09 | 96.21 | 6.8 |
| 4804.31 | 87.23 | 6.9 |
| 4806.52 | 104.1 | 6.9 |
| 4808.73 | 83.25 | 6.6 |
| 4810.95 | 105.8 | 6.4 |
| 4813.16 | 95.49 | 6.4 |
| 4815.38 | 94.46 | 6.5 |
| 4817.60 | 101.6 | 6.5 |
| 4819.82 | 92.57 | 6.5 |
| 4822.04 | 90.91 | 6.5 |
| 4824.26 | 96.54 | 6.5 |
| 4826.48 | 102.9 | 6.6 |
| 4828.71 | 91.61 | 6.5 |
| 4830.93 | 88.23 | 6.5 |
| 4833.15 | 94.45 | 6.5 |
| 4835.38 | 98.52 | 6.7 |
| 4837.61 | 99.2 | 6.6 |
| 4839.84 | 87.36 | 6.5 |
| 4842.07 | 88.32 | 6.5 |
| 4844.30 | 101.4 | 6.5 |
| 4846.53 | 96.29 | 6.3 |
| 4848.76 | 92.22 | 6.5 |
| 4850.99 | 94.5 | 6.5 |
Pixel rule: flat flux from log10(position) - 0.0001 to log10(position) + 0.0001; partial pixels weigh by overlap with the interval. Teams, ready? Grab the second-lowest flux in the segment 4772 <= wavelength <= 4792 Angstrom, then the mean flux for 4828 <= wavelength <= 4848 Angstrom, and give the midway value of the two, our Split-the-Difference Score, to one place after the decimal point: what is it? 90.2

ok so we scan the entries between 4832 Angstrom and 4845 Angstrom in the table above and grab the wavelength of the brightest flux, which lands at 4844.30 Angstrom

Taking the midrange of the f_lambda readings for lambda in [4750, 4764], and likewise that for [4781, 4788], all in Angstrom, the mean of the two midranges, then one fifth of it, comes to 19.0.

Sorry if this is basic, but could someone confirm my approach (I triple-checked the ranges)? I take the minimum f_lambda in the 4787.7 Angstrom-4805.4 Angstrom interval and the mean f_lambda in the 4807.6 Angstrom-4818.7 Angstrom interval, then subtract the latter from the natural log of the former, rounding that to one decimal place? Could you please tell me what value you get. -91.7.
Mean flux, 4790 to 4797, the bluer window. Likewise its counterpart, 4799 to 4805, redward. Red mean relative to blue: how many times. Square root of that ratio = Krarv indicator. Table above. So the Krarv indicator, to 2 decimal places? 0.99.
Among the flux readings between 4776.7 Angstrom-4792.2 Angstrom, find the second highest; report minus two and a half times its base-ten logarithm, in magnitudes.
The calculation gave -5.03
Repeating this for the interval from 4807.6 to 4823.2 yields -5.02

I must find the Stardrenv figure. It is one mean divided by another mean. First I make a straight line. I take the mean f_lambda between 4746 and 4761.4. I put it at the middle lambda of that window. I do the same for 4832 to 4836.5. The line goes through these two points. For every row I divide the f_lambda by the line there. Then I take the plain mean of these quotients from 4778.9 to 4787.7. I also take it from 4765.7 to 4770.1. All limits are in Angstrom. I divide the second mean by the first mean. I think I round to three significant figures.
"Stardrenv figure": 1.01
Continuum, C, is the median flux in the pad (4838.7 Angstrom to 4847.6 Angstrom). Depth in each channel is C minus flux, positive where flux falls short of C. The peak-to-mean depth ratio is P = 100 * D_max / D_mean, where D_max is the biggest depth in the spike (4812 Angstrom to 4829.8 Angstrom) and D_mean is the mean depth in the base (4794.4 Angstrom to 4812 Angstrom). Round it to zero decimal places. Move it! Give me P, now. -46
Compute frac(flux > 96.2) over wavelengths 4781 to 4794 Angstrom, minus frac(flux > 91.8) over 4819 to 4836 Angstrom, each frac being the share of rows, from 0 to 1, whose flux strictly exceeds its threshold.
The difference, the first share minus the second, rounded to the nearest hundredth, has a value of -0.46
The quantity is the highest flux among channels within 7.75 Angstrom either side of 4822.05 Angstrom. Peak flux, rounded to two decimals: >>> 102.90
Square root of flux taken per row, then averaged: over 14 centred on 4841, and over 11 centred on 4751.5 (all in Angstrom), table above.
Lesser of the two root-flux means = 9.69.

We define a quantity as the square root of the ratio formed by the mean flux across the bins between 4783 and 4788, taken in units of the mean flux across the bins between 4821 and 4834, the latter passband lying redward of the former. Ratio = 0.98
